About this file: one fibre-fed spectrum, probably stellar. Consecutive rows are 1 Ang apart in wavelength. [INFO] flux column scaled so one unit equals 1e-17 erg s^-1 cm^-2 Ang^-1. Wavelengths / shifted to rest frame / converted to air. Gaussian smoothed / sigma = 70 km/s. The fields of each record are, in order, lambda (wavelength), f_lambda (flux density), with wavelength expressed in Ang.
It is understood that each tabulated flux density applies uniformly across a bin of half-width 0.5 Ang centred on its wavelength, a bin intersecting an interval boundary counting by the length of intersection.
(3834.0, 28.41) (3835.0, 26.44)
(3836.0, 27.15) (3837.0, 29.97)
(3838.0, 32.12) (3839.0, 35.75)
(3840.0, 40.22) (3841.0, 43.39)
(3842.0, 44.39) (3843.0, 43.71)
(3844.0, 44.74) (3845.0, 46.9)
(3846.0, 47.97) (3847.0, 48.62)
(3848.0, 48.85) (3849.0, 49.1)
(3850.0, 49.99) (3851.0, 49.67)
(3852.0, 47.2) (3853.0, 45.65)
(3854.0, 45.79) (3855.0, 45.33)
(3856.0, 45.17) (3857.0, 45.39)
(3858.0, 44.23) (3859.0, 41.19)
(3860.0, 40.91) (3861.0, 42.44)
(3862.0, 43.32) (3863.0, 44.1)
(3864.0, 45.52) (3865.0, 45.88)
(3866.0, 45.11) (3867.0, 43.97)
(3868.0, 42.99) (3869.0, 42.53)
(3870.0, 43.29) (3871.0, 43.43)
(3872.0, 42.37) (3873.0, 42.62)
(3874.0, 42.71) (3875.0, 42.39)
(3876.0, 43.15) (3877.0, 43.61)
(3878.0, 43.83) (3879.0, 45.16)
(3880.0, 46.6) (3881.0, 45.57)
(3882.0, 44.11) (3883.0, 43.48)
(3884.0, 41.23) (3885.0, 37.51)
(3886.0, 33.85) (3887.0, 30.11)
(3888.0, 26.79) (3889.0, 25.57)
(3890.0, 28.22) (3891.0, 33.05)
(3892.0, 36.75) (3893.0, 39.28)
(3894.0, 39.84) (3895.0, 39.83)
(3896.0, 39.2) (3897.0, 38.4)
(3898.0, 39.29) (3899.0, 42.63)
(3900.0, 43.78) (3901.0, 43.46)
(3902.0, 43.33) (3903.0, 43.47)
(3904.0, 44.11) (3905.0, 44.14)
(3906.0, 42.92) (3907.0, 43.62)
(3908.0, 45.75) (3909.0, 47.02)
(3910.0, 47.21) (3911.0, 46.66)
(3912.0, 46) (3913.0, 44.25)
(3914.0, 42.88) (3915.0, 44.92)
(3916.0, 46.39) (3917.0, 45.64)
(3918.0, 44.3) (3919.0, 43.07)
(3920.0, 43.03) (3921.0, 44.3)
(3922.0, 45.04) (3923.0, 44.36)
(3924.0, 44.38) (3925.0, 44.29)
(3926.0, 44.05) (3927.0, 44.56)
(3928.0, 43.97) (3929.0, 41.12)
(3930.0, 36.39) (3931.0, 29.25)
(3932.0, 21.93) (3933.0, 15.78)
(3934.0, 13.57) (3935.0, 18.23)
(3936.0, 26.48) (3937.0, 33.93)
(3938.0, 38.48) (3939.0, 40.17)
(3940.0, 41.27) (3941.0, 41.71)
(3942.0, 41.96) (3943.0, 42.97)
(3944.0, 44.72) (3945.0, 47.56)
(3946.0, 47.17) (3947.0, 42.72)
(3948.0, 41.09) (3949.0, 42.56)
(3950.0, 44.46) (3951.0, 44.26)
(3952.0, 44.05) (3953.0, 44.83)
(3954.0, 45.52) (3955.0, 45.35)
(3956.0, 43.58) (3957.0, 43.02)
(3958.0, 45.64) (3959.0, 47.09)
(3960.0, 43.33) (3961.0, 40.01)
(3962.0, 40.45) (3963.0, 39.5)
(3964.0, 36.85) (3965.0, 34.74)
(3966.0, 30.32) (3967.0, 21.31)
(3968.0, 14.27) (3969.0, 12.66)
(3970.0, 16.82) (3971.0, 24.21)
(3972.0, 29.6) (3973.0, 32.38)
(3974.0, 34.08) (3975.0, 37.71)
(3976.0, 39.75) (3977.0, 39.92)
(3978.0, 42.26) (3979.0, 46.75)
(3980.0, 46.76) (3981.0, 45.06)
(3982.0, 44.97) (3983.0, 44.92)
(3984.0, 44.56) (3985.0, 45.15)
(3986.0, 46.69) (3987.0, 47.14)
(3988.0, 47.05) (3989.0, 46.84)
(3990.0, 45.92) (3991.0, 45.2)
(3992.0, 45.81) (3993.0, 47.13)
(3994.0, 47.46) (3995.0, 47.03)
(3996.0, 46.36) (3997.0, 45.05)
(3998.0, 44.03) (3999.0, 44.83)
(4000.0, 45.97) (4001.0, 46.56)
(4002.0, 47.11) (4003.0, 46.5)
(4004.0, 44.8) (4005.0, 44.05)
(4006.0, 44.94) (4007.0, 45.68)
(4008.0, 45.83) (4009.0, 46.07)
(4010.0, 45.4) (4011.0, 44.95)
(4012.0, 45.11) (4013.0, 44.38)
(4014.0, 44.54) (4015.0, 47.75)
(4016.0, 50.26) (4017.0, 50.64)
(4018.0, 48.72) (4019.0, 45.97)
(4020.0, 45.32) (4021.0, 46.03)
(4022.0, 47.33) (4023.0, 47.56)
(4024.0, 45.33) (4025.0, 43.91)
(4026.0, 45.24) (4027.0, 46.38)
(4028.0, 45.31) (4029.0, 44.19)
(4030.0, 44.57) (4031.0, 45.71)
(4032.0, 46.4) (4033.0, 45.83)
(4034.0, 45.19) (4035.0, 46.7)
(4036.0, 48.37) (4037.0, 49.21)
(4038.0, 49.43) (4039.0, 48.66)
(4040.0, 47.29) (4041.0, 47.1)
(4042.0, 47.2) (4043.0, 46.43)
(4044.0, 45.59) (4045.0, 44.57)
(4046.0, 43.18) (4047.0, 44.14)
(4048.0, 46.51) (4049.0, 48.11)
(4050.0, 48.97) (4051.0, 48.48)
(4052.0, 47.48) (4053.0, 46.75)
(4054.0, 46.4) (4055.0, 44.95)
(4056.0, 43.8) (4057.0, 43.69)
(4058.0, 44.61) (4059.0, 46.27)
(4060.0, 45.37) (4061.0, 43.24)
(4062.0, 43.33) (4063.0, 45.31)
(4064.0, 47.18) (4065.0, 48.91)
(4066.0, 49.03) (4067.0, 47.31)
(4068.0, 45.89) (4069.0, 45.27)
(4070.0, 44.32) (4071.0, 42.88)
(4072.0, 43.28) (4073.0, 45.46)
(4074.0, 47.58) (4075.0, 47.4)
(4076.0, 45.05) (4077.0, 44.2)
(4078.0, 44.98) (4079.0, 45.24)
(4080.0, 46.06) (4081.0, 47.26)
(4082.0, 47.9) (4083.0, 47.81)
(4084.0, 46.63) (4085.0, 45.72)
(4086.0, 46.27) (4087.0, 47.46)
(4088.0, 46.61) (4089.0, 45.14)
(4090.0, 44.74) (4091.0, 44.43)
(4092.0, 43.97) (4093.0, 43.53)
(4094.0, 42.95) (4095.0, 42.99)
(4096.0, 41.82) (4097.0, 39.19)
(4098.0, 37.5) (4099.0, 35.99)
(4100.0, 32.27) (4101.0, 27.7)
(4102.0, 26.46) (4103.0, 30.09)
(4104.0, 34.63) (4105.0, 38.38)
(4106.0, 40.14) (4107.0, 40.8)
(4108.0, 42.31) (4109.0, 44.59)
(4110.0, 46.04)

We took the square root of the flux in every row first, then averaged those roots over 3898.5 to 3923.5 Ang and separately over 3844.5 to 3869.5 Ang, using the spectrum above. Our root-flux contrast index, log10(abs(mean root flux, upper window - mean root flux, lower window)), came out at -1.1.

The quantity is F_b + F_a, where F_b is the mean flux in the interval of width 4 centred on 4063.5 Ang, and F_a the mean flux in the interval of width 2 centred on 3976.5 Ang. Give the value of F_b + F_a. 86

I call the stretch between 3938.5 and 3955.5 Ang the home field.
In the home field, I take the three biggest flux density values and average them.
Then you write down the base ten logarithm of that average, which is 1.67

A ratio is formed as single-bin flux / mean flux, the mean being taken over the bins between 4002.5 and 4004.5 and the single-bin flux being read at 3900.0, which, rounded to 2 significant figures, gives 0.96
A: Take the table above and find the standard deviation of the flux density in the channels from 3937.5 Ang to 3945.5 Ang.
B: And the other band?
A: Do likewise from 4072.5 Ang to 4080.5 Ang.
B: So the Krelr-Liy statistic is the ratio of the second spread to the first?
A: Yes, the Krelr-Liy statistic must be 0.4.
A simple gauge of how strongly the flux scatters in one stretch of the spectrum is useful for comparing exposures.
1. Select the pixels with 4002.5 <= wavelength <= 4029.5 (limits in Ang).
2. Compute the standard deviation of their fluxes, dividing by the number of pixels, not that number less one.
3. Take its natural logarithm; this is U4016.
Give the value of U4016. 0.5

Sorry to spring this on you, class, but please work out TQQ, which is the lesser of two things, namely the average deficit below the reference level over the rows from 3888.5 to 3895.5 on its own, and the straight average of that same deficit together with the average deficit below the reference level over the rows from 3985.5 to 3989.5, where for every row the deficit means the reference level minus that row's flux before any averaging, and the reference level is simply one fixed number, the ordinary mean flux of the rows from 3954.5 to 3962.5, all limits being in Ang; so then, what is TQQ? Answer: 3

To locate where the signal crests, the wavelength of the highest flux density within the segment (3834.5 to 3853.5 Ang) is 3850.0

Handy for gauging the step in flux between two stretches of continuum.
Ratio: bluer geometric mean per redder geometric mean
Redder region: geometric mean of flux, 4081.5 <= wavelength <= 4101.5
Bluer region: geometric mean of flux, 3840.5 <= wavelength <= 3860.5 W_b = 1.09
